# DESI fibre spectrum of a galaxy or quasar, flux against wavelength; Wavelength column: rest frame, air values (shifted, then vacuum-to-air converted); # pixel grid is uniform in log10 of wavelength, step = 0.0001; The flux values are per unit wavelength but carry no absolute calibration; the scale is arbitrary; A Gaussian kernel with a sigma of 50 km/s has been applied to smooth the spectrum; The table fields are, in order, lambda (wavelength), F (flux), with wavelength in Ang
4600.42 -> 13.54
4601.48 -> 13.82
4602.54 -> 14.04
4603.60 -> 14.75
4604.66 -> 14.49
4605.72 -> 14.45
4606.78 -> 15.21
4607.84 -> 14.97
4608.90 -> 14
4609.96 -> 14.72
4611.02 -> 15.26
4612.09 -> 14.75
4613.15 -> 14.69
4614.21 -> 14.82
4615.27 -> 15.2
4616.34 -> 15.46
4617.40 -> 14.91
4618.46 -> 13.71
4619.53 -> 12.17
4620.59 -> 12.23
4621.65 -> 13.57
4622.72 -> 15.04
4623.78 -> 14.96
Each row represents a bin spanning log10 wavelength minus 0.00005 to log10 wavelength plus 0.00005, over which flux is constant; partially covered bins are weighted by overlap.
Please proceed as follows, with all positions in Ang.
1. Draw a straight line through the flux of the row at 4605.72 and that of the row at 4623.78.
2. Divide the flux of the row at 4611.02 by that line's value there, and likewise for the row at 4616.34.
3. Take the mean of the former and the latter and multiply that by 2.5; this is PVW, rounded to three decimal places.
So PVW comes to 2.617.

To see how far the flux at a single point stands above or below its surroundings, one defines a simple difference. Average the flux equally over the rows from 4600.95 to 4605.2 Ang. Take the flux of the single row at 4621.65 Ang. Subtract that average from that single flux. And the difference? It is -0.7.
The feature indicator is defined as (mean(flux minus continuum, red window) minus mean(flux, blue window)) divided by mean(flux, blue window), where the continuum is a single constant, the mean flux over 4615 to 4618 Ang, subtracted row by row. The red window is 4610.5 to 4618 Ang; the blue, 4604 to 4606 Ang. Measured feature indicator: -1.01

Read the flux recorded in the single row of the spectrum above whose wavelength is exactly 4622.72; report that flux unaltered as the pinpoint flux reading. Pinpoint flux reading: 15.04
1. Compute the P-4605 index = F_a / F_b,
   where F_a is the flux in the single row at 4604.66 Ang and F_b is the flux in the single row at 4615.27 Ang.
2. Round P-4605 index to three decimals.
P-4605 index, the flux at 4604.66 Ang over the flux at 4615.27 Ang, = 0.953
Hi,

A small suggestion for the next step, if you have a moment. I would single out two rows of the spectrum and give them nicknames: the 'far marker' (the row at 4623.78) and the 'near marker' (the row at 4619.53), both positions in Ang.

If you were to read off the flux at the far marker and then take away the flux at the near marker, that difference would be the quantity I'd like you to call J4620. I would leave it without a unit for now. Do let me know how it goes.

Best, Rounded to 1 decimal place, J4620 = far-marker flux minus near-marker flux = 2.8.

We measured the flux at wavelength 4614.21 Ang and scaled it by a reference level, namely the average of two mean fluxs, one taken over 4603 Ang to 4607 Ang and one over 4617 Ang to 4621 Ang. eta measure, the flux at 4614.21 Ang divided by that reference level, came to 1.06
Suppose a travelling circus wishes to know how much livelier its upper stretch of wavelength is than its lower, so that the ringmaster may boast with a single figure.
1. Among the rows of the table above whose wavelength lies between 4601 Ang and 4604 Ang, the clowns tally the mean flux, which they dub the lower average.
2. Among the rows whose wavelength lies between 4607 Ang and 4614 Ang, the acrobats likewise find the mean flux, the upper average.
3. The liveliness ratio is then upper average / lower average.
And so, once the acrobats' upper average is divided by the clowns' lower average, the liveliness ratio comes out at 1.04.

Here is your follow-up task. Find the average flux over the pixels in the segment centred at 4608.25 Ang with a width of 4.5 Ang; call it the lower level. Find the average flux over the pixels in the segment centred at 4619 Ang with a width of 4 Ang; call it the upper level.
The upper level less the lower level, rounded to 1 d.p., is -1.5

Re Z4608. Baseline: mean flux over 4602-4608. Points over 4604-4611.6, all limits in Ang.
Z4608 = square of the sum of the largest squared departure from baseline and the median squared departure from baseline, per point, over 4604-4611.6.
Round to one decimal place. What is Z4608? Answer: 0.3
